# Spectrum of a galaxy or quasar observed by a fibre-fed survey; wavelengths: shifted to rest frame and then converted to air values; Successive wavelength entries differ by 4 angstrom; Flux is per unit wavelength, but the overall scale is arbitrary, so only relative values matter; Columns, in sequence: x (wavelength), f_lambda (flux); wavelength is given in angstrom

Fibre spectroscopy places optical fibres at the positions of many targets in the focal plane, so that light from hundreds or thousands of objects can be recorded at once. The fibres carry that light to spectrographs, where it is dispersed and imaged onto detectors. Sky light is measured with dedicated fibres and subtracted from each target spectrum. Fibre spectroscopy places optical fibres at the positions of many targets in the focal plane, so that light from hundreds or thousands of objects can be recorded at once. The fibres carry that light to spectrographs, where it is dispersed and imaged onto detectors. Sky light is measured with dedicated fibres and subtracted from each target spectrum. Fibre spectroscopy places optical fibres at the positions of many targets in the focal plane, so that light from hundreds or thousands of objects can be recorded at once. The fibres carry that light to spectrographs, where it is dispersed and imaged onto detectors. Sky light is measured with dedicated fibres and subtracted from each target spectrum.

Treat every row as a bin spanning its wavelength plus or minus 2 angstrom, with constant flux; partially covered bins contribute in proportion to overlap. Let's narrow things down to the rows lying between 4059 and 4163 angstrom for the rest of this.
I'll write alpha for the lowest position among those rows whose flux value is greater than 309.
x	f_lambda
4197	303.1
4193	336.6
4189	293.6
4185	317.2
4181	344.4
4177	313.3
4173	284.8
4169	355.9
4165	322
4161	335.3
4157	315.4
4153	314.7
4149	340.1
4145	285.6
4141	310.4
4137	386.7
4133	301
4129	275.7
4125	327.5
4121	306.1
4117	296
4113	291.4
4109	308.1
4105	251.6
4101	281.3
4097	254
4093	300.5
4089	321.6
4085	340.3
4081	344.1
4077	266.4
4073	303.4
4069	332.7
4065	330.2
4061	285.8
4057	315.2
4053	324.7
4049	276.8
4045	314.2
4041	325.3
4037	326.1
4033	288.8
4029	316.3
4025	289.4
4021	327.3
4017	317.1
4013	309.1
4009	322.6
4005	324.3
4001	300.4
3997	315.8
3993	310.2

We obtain 4065 angstrom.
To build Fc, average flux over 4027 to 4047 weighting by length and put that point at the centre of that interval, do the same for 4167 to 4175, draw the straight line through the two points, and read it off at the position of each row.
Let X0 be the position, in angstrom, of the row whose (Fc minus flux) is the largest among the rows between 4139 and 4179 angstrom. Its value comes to 4173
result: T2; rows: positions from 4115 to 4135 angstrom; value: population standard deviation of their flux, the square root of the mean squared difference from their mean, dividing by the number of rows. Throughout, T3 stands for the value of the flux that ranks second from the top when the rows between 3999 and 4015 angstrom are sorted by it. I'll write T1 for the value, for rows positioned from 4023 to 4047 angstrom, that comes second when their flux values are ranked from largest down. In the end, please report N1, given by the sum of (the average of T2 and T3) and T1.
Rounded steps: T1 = 325.3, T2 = 17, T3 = 322.6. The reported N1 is 495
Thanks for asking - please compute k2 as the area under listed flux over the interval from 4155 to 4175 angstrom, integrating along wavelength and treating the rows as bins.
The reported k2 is 6454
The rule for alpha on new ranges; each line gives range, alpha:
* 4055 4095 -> 4057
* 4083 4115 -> 4085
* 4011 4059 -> 4013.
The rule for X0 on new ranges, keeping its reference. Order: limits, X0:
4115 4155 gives 4129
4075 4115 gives 4105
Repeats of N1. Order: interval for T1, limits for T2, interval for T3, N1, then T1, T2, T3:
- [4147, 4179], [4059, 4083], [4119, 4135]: 507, 340.1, 28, 306.1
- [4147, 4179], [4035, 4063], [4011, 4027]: 508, 340.1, 19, 317.1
